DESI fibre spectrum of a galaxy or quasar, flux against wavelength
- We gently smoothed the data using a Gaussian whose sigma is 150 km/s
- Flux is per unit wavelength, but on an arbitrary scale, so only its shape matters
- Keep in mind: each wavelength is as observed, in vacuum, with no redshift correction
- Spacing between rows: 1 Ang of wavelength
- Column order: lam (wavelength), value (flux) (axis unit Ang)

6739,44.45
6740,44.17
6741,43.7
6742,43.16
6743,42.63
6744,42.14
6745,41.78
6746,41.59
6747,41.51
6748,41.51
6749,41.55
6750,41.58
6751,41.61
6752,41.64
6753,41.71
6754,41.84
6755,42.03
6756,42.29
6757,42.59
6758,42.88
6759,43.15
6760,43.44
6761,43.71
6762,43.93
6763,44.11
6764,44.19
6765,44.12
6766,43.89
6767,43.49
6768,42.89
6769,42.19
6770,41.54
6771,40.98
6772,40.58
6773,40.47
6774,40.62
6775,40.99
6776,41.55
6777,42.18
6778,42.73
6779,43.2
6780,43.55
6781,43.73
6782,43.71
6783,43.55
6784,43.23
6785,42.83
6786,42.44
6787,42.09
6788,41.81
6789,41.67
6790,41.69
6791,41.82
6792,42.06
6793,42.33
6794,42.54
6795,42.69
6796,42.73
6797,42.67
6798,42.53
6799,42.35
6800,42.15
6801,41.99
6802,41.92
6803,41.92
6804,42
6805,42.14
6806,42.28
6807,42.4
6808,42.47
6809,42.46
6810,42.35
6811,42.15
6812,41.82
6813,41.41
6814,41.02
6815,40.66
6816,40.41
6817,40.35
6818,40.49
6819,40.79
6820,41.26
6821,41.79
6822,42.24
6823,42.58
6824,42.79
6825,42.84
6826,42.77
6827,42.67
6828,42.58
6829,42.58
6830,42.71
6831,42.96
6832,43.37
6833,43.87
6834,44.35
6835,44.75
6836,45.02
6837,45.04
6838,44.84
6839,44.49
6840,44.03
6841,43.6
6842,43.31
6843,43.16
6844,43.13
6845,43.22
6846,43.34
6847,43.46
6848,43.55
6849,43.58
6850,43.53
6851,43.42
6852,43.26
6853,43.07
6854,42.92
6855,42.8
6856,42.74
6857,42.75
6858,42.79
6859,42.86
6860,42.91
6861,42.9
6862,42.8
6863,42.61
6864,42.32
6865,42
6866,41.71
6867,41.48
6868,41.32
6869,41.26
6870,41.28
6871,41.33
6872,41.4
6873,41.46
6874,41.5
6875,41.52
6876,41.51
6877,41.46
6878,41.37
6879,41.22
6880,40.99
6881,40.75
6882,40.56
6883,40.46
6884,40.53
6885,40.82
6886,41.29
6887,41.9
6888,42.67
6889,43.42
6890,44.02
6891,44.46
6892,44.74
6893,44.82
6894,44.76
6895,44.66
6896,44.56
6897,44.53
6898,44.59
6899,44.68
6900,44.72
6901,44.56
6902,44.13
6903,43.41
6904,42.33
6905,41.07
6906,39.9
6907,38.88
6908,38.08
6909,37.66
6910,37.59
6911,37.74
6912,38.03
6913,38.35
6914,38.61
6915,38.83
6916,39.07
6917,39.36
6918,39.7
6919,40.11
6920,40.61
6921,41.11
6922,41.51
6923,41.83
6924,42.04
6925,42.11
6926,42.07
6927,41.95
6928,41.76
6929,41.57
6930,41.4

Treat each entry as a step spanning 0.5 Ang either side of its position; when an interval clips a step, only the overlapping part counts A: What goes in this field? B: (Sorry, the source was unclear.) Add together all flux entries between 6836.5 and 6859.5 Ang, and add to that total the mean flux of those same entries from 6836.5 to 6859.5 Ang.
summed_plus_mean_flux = 1042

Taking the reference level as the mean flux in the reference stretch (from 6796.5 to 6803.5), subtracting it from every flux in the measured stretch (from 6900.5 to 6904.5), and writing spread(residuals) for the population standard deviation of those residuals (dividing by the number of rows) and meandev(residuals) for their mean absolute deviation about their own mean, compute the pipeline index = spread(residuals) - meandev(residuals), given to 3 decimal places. 0.107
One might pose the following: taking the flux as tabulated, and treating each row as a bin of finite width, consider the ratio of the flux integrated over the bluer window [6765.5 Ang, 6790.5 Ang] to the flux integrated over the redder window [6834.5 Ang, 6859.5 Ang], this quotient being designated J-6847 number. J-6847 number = 0.97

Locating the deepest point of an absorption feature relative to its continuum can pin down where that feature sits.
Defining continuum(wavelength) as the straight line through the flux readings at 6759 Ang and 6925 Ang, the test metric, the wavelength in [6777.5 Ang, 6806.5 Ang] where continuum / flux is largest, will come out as 6789 Ang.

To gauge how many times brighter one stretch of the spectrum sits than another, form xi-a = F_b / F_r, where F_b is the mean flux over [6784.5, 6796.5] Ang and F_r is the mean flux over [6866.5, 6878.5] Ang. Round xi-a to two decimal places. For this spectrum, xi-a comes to 1.02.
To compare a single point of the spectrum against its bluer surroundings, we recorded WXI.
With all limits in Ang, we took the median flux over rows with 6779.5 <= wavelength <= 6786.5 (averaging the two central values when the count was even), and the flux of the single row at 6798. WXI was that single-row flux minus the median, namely -1.0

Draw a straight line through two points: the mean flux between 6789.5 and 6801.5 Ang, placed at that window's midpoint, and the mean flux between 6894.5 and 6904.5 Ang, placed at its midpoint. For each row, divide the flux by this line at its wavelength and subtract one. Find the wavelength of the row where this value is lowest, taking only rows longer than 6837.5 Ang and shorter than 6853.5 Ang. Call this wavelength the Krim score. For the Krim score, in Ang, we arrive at 6853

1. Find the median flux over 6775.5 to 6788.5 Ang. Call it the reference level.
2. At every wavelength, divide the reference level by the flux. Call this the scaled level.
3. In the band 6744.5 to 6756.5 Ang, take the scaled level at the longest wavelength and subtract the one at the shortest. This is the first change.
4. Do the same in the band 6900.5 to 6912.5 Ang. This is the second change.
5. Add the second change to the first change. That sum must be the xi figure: 0.15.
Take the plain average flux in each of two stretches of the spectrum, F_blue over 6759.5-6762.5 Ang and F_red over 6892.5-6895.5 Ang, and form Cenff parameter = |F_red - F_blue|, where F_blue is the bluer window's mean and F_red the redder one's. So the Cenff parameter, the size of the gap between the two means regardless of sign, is 1.1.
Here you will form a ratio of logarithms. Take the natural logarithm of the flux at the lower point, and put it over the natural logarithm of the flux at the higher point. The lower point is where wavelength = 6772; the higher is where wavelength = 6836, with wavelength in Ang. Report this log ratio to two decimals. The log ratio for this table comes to 0.97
